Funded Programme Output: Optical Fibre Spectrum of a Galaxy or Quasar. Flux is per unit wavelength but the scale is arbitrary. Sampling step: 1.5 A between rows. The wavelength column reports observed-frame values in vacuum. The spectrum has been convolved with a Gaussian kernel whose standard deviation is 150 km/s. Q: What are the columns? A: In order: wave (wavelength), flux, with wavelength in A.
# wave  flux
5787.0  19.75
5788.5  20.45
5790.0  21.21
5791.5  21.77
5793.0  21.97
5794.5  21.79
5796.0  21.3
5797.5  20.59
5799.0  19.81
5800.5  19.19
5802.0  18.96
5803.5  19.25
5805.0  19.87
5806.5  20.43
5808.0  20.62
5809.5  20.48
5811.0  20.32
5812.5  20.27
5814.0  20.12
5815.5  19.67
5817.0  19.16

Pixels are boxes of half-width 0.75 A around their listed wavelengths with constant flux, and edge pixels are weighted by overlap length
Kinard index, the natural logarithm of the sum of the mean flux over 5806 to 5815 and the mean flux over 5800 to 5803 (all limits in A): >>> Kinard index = 3.67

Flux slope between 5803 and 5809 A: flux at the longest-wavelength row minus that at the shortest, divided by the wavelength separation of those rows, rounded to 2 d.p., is 0.30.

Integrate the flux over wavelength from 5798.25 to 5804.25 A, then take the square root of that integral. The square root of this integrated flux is 10.8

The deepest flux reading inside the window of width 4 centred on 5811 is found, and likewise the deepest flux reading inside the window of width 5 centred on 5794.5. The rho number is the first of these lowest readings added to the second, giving 41.6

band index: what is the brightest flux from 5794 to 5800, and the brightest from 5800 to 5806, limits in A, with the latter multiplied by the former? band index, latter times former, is 433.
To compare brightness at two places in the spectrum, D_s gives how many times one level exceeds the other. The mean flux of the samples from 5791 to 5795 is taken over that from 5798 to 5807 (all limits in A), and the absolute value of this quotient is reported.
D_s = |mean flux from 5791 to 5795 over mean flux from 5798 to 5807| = 1.115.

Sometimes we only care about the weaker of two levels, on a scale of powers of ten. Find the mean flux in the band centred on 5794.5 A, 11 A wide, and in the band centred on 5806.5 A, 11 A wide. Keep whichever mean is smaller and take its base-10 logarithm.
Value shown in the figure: 1.30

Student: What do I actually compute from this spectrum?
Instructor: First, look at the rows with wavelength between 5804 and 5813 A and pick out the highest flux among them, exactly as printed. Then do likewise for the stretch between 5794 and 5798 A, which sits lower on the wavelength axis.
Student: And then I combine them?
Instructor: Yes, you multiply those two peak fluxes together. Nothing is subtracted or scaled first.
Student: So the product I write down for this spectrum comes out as 449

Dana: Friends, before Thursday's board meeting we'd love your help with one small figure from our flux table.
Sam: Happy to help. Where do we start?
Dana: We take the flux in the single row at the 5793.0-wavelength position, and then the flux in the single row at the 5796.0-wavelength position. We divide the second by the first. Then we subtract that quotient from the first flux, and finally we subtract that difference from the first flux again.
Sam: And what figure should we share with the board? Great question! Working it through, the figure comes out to 0.97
